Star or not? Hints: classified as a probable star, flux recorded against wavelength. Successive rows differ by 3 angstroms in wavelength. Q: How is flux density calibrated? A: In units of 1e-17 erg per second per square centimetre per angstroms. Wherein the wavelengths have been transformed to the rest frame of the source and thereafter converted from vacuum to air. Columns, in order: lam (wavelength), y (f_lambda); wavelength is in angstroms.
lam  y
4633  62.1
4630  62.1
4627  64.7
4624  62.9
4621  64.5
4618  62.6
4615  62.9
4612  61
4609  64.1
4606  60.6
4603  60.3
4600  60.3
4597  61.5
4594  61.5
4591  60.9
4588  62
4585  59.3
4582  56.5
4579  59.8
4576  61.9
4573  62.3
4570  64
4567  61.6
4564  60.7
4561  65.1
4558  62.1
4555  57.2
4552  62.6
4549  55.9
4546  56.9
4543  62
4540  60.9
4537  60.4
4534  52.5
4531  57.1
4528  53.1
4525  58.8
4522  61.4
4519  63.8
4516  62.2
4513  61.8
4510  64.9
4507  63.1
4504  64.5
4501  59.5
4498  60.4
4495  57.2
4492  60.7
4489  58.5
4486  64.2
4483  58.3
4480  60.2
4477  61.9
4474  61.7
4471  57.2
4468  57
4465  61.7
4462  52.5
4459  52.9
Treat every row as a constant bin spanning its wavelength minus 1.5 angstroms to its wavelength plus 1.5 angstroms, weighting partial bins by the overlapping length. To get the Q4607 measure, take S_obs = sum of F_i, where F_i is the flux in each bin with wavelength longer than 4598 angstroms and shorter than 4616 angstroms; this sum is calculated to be 369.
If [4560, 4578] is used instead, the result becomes 376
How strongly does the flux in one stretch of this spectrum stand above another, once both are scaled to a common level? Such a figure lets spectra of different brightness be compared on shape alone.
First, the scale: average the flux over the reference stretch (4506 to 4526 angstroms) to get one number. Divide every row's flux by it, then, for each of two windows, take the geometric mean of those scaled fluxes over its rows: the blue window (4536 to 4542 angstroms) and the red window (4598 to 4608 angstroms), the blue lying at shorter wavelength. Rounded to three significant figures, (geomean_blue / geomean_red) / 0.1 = 10.0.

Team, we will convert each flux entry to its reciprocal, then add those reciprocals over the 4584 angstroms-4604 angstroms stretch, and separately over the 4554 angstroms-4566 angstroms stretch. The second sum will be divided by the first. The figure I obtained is 0.57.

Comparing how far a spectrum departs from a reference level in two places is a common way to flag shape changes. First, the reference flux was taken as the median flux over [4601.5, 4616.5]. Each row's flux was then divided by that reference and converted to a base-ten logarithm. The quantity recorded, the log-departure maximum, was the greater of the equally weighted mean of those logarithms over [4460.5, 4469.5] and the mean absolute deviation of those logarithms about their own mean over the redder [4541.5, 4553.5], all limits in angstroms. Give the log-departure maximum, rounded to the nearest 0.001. 0.022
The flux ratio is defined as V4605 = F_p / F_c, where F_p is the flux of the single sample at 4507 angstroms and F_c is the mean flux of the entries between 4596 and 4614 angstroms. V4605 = 1.03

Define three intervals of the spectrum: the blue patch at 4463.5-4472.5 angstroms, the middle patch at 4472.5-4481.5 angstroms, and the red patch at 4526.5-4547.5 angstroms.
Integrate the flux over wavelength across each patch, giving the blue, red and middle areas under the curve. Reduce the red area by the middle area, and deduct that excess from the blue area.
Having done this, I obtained -130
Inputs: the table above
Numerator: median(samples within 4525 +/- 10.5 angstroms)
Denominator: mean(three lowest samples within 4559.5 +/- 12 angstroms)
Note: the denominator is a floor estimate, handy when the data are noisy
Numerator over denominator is 1.01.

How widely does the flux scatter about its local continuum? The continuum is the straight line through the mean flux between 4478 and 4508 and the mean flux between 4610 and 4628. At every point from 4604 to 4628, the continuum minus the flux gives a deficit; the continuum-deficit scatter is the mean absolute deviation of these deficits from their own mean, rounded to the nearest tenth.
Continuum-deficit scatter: 1.1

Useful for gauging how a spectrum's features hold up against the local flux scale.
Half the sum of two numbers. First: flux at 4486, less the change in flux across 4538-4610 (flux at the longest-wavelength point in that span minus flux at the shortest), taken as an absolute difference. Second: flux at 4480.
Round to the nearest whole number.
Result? 61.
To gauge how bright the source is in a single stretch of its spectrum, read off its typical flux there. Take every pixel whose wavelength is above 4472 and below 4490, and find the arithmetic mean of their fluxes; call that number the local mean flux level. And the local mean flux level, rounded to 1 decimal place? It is 60.8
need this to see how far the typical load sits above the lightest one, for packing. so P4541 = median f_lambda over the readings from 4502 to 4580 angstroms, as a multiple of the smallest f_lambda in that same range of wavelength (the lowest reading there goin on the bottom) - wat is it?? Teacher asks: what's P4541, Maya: 1.18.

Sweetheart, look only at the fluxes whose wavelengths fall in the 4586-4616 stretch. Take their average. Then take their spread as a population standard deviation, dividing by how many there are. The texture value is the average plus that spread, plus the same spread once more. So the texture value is 63.8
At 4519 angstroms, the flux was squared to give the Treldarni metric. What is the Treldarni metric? 4070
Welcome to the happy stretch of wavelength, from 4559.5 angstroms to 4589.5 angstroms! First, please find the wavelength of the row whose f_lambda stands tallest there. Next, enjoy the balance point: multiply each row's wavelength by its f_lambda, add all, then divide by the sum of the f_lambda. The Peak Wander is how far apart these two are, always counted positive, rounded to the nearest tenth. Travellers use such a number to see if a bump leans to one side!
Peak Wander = 13.3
